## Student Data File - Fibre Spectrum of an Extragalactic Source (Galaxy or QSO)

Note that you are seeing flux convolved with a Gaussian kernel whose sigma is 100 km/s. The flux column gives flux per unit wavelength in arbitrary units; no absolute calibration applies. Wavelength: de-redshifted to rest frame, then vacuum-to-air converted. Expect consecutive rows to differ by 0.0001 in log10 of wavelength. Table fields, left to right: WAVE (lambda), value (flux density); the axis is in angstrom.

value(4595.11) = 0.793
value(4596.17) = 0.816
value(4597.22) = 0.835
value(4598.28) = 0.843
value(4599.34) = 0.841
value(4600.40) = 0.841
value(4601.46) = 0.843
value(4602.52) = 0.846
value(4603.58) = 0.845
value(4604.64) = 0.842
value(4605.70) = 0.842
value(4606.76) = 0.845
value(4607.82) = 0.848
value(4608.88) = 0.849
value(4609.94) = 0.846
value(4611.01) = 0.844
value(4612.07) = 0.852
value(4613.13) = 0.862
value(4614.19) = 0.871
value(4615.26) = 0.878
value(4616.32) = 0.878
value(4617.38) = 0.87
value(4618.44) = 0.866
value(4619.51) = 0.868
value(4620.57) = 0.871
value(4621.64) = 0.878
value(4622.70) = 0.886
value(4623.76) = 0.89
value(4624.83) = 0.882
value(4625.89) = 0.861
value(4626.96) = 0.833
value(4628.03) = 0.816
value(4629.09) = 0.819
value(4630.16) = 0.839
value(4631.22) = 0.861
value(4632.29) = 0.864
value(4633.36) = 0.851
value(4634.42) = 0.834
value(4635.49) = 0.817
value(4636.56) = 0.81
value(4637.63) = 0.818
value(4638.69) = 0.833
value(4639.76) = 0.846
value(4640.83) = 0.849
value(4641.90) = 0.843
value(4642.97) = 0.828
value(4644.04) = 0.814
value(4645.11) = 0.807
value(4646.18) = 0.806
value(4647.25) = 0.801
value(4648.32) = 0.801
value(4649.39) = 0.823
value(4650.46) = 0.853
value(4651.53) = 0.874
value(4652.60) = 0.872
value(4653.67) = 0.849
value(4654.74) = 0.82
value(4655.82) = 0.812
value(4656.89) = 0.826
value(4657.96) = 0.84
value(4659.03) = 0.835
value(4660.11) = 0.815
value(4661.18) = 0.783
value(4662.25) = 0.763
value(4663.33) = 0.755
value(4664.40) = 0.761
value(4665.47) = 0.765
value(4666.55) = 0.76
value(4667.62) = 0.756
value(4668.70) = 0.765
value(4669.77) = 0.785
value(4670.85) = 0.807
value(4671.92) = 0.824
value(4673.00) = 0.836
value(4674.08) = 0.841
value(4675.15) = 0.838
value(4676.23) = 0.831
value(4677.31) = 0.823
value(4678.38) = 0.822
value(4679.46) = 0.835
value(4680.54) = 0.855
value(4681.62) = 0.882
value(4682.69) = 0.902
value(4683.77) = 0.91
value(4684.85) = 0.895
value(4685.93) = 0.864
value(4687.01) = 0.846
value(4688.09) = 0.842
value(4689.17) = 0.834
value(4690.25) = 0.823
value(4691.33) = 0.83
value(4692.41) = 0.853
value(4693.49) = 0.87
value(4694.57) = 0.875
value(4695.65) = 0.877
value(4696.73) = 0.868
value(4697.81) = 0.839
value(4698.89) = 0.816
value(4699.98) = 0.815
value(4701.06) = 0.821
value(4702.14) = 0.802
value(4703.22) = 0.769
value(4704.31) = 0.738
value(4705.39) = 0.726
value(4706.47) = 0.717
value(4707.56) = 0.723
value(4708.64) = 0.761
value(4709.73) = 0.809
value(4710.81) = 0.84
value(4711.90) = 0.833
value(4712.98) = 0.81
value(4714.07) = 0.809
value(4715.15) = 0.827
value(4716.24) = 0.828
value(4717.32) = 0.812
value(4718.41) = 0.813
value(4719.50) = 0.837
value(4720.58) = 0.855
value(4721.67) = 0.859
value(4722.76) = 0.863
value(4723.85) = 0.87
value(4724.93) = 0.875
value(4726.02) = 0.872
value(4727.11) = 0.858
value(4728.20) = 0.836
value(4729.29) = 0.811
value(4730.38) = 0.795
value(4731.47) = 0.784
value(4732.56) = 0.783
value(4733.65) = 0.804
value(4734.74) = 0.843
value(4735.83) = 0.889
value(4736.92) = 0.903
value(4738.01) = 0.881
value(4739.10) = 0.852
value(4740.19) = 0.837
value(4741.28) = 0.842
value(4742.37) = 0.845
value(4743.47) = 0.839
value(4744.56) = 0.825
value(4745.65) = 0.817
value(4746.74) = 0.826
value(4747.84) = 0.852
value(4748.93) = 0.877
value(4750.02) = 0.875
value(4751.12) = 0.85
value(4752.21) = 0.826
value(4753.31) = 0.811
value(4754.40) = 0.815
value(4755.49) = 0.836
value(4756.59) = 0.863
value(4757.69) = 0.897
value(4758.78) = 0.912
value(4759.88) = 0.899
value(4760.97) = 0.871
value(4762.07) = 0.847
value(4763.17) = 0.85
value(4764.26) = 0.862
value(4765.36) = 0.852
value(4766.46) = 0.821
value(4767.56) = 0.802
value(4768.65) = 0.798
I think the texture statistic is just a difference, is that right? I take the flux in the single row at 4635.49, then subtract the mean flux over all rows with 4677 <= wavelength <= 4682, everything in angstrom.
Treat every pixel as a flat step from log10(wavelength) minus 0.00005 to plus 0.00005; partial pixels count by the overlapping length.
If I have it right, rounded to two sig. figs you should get -0.026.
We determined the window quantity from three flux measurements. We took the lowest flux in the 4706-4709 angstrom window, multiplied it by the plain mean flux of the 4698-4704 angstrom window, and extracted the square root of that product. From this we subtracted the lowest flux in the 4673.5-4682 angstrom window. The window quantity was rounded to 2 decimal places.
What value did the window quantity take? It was -0.06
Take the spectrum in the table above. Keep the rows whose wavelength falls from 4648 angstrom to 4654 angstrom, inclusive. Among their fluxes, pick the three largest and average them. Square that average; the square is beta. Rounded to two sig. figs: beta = 0.75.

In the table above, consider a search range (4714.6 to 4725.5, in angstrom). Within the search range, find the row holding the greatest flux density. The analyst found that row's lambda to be 4724.93 angstrom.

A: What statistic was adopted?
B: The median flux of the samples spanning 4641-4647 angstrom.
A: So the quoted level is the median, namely 0.81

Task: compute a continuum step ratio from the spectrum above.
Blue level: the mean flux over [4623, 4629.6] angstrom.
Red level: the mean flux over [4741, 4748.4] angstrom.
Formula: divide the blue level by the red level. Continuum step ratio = 1.02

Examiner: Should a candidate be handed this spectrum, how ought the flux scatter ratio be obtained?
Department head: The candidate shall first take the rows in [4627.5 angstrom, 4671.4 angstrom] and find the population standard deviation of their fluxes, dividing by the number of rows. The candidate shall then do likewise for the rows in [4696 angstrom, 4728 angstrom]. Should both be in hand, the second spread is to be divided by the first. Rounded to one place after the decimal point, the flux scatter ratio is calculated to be 1.4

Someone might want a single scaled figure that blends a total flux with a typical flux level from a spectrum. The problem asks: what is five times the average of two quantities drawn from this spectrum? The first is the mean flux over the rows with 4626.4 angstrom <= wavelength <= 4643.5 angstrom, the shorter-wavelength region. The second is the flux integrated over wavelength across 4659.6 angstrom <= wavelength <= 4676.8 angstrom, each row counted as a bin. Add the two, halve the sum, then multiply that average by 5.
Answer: 36.2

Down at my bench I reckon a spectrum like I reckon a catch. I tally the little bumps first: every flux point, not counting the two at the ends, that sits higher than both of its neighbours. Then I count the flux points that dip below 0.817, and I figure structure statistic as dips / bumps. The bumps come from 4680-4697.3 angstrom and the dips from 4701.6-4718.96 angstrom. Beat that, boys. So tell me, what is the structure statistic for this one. 6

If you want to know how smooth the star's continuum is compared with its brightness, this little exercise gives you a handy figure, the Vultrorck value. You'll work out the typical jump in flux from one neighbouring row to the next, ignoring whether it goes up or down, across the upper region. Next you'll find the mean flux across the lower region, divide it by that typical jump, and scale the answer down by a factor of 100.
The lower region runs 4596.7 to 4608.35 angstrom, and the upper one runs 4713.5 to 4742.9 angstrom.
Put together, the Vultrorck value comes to 0.57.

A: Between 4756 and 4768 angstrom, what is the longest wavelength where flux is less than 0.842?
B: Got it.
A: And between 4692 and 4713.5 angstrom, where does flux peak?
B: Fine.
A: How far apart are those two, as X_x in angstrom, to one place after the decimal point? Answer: 71.9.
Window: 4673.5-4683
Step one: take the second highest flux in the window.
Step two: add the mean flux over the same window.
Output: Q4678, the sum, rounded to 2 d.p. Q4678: 1.73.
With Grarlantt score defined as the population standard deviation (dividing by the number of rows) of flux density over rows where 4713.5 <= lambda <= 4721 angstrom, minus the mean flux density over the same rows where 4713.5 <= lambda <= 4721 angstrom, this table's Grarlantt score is -0.81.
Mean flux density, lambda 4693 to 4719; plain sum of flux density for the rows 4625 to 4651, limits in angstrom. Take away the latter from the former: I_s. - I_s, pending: -19.1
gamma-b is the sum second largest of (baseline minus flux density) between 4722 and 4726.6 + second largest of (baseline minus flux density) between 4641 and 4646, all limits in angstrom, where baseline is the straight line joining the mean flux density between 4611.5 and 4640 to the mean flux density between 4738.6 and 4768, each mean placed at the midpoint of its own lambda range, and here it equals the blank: 0.019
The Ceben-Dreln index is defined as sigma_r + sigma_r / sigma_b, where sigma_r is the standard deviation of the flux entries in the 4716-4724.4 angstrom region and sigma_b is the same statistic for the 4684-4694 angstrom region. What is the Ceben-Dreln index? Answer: 1.0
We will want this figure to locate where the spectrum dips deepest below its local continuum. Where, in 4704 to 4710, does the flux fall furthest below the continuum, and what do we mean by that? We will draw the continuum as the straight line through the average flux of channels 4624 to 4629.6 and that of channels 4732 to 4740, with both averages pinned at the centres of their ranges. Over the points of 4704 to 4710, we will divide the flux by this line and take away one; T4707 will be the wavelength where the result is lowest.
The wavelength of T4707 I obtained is 4706.47 angstrom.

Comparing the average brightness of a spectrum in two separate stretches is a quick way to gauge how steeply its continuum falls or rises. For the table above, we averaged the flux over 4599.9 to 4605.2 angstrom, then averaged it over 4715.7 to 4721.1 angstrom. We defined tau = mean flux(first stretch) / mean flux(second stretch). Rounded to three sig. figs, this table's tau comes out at 1.02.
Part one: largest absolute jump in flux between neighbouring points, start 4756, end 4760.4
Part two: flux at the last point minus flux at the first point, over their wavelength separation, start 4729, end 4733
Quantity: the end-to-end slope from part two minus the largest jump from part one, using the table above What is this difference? -0.043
